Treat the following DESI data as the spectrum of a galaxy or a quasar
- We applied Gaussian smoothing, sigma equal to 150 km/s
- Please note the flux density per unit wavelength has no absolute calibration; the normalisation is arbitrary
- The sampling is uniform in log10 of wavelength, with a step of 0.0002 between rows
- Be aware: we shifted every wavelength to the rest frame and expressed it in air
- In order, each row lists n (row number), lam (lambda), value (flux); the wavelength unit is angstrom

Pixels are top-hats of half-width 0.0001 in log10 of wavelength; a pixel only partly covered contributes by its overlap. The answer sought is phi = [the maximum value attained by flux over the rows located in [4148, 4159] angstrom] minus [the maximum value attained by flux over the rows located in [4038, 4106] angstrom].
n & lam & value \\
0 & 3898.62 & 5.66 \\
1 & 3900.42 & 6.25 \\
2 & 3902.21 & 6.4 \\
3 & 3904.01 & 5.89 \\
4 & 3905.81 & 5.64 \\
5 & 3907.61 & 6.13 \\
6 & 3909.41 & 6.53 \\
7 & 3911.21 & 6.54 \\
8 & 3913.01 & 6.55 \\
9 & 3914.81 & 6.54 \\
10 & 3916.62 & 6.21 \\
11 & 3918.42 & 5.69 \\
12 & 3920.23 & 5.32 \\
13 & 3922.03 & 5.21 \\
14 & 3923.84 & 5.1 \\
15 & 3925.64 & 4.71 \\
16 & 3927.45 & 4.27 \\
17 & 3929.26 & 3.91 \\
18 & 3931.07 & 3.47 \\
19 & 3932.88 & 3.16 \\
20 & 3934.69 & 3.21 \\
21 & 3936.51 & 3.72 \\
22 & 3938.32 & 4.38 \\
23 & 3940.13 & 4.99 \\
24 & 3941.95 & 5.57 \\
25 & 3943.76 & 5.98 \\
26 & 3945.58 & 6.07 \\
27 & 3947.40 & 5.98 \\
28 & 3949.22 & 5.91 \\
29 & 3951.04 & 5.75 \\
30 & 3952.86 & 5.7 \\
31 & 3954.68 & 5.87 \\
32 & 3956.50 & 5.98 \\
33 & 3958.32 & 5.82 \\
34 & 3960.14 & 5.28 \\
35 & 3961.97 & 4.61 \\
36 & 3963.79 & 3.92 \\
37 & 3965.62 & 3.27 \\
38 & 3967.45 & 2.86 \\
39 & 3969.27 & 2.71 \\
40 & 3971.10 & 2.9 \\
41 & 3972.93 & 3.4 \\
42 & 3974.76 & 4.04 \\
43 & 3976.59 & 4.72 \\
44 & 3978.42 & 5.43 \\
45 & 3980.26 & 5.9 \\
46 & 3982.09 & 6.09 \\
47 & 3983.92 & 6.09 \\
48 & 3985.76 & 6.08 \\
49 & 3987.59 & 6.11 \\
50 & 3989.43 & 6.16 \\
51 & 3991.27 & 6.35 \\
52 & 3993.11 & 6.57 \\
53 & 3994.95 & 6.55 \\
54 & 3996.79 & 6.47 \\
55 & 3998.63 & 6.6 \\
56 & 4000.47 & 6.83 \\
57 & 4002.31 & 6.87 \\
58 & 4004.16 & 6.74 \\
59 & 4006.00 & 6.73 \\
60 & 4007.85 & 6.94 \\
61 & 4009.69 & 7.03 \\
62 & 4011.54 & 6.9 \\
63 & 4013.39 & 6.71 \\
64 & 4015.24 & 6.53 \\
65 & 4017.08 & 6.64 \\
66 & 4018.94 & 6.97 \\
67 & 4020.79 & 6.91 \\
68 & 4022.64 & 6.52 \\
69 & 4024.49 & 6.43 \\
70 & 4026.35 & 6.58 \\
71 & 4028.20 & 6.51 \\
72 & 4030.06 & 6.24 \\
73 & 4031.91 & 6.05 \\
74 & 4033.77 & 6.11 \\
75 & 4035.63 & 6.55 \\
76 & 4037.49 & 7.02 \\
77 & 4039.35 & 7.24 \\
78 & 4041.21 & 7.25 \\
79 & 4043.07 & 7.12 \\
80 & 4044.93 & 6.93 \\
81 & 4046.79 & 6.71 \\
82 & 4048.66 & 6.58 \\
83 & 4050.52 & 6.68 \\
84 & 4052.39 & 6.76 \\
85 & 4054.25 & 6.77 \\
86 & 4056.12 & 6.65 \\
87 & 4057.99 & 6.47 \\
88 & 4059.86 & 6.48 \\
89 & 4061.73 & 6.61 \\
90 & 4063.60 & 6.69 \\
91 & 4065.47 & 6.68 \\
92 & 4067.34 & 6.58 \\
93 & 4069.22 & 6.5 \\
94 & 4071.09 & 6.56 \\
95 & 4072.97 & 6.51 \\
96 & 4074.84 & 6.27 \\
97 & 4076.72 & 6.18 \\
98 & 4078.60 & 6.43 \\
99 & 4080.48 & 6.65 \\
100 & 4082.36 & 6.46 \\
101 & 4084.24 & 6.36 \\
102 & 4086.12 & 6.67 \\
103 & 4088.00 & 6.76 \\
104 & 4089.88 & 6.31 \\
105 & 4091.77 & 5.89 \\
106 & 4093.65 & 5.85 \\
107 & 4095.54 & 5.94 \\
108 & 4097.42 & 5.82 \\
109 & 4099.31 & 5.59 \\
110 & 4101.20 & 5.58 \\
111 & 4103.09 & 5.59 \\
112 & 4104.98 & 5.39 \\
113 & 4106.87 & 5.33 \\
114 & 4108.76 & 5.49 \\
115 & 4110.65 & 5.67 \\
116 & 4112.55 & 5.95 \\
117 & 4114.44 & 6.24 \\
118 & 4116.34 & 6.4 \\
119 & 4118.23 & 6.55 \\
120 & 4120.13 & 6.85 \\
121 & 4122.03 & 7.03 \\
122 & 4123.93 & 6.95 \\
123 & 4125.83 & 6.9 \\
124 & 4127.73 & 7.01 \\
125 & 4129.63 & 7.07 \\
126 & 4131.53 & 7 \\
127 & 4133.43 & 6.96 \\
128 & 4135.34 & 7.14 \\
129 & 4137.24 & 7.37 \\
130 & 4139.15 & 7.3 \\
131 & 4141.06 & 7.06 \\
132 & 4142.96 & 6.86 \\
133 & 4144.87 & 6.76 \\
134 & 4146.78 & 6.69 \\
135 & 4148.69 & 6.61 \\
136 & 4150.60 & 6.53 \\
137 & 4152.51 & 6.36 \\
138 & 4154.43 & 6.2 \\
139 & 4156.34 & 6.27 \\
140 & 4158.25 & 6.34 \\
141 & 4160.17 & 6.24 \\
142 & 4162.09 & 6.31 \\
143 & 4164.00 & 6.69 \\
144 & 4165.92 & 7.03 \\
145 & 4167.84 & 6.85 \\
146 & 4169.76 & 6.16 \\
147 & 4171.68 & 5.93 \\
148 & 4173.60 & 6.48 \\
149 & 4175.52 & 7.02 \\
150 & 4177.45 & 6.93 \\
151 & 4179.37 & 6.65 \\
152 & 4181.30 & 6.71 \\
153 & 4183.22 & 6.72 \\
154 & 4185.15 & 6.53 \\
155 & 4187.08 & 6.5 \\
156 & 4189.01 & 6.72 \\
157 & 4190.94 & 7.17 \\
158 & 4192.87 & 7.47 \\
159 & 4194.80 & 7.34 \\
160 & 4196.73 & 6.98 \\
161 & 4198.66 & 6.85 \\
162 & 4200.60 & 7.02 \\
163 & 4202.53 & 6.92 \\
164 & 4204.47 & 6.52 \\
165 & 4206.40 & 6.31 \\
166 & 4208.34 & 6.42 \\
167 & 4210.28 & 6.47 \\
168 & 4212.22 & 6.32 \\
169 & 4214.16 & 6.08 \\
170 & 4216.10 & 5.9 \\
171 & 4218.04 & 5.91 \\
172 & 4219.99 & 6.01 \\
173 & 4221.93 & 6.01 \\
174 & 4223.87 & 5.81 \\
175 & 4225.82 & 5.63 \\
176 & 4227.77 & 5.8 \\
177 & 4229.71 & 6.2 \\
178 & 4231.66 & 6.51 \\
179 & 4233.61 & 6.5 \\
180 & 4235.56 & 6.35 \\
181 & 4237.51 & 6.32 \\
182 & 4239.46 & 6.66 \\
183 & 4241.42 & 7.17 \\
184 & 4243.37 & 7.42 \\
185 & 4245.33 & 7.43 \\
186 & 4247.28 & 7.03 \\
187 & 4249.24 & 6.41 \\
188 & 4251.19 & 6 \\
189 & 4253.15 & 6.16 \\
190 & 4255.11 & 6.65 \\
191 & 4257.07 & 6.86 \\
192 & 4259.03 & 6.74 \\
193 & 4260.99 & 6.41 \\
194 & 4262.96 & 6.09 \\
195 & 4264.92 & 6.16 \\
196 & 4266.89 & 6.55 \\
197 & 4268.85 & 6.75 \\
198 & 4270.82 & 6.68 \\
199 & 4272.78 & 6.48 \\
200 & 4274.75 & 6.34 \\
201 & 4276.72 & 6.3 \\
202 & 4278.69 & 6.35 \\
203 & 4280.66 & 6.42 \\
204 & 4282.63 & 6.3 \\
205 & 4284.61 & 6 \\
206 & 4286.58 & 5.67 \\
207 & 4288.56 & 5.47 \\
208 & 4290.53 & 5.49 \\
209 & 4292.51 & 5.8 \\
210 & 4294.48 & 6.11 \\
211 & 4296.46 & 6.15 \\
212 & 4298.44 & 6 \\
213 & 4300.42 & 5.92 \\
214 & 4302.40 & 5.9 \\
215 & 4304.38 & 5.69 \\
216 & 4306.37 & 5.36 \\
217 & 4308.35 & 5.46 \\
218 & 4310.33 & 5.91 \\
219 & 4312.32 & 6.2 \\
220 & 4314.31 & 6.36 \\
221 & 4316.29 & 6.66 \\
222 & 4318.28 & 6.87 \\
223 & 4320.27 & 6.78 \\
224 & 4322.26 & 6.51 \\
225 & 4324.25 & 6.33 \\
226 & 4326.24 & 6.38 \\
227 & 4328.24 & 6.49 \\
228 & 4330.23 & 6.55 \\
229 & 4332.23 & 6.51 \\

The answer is -0.6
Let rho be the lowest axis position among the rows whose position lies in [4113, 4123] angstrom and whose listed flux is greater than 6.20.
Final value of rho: 4114.44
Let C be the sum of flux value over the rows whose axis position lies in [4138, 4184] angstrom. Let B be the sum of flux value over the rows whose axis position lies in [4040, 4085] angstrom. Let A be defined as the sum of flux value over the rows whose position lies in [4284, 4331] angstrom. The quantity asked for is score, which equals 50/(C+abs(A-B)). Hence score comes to 0.292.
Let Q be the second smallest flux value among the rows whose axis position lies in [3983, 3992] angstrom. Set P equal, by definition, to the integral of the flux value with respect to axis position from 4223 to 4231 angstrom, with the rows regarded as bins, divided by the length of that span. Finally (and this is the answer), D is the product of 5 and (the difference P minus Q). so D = -1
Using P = 5.88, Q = 6.09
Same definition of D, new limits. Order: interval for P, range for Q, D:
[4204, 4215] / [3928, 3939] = 16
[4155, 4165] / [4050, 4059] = -1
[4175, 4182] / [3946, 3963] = 8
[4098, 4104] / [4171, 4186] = -4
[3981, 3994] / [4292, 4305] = 2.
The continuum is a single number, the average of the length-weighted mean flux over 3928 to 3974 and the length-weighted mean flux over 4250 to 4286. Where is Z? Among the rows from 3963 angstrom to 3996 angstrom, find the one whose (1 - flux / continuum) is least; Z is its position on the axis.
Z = 3993.11 angstrom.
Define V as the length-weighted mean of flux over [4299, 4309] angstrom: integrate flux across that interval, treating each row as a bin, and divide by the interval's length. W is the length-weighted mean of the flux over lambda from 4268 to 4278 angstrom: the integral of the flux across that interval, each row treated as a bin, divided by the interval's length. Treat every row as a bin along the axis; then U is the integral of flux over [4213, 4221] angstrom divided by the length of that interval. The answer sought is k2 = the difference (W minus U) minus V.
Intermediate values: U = 6.0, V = 5.69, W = 6.5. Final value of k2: -5.2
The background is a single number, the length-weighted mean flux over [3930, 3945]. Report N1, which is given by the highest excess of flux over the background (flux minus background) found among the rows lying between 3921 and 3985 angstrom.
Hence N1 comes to 1.7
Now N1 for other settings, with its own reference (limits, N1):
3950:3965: 1.6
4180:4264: 3.1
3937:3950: 1.7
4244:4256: 3.1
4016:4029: 2.6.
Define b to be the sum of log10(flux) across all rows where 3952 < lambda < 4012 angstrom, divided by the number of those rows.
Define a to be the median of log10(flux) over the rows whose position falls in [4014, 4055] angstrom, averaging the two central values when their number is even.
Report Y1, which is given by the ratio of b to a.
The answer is 0.89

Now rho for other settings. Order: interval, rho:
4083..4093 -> 4084.24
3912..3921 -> 3913.01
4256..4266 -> 4257.07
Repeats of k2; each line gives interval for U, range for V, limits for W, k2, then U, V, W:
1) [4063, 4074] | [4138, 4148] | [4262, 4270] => -7.1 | 6.6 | 6.93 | 6.4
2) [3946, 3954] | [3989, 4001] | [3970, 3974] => -9.2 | 5.8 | 6.51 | 3.2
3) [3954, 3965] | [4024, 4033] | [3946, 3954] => -5.7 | 5.2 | 6.35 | 5.8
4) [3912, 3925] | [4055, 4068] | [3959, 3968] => -8.3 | 5.8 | 6.60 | 4.1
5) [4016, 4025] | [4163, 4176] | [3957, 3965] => -8.4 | 6.7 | 6.58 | 4.9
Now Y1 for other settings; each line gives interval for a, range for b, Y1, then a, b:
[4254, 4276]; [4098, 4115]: 0.92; 0.816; 0.75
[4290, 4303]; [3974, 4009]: 1.02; 0.772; 0.79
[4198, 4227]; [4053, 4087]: 1.02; 0.800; 0.81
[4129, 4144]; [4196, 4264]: 0.95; 0.849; 0.81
